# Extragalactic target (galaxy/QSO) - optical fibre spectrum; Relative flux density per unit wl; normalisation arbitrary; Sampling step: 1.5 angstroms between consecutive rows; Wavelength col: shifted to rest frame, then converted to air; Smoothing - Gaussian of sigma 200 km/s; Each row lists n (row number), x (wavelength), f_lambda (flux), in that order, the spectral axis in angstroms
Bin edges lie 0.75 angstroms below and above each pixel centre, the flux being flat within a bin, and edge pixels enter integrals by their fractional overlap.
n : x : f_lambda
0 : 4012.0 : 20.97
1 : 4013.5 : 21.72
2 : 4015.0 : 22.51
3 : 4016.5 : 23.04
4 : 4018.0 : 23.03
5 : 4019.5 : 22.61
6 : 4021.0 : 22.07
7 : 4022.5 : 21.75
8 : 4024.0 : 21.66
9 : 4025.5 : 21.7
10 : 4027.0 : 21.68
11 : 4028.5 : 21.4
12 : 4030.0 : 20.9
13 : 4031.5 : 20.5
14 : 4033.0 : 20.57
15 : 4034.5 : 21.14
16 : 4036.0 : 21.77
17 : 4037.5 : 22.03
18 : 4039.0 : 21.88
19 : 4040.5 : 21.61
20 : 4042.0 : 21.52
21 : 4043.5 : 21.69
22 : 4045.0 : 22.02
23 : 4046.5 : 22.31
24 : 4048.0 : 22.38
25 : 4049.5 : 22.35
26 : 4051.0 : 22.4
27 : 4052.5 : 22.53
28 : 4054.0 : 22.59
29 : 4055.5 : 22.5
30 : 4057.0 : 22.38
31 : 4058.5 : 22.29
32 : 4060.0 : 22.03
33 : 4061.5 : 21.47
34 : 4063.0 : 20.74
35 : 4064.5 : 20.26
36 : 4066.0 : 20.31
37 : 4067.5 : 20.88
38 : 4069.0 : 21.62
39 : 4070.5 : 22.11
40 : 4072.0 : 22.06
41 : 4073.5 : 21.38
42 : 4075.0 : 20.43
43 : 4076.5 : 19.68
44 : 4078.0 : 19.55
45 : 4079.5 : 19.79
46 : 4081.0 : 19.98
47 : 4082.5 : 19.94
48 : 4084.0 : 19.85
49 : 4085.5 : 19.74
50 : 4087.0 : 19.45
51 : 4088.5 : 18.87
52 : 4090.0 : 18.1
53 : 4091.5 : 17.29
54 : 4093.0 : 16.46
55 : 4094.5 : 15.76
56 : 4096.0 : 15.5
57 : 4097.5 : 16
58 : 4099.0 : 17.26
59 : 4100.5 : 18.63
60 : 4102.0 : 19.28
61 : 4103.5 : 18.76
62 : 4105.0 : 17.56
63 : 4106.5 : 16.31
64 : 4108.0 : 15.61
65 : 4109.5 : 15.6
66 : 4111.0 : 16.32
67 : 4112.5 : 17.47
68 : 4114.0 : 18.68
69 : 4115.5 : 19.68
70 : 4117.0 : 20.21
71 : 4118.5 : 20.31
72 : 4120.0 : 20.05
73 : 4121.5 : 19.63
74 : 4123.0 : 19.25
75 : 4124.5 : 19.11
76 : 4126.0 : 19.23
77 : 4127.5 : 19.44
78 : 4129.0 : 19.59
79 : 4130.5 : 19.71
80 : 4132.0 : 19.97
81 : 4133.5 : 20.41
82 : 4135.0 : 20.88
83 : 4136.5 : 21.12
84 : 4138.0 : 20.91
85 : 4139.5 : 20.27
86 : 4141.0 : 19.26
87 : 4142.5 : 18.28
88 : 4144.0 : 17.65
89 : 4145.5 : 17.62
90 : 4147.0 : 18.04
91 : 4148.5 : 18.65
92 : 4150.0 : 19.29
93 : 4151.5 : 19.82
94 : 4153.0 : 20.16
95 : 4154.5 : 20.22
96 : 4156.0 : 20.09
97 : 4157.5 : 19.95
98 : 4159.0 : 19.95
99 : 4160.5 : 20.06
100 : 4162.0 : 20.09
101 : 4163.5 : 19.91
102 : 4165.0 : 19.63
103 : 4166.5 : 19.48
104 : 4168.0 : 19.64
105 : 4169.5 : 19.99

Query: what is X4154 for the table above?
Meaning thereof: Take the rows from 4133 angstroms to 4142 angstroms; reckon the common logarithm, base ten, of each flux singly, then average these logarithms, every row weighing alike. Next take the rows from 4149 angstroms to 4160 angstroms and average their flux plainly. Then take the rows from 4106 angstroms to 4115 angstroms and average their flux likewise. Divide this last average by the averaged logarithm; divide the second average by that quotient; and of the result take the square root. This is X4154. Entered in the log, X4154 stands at 1.25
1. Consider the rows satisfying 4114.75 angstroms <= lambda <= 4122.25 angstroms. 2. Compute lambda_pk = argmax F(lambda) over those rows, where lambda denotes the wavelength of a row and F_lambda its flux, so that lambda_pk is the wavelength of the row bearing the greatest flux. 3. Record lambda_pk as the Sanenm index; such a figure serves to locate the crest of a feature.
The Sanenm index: 4118.5 angstroms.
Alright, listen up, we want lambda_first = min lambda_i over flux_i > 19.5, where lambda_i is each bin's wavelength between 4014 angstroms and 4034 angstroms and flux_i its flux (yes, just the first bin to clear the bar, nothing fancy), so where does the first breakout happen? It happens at 4015.0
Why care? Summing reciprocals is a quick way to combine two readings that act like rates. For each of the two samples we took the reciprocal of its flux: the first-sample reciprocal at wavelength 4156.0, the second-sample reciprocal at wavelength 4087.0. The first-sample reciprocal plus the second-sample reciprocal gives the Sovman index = 0.1012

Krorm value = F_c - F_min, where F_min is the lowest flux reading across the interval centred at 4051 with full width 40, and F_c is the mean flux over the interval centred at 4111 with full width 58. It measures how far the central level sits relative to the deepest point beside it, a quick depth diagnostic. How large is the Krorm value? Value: -2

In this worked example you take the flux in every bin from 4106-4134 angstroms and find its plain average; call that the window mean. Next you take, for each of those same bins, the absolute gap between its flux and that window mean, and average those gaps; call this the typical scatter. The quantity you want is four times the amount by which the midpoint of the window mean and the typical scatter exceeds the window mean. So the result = -35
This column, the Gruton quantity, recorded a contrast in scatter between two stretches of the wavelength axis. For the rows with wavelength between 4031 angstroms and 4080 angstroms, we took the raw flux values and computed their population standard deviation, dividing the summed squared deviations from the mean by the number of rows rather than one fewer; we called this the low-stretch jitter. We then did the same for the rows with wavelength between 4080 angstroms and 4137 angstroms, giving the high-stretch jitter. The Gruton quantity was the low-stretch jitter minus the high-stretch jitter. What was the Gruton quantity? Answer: -0.74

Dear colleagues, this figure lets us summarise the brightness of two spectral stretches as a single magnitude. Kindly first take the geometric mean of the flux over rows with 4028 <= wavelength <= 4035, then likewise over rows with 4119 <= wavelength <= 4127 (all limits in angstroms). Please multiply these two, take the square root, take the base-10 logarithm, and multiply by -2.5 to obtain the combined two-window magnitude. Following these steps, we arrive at -3.26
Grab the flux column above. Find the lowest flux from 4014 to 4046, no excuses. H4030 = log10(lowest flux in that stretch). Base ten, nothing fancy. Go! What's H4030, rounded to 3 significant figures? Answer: 1.31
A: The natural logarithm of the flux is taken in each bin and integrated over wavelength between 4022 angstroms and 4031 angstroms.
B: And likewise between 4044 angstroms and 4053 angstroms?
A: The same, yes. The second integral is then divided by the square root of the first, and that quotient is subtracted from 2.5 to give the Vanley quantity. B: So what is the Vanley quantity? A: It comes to -2.82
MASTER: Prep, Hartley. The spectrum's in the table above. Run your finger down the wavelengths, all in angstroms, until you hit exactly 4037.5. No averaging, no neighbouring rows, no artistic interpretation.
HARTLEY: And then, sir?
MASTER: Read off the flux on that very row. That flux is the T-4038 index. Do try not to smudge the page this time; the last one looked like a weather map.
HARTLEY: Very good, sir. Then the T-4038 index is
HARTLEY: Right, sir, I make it 22.03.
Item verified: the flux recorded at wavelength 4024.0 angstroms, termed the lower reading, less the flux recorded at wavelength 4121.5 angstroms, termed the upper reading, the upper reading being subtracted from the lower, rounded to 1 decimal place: 2.0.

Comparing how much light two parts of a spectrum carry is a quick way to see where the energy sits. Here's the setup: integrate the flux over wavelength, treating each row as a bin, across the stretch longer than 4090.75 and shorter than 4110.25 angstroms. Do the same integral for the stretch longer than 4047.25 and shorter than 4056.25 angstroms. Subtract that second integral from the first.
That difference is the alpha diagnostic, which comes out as 128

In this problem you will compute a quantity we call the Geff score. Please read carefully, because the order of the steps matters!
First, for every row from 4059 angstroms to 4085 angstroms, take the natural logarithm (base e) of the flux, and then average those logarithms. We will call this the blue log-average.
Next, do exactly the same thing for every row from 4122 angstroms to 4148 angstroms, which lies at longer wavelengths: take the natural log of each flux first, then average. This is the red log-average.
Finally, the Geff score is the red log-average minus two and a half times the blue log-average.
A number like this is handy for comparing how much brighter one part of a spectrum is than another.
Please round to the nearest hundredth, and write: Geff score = -4.61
